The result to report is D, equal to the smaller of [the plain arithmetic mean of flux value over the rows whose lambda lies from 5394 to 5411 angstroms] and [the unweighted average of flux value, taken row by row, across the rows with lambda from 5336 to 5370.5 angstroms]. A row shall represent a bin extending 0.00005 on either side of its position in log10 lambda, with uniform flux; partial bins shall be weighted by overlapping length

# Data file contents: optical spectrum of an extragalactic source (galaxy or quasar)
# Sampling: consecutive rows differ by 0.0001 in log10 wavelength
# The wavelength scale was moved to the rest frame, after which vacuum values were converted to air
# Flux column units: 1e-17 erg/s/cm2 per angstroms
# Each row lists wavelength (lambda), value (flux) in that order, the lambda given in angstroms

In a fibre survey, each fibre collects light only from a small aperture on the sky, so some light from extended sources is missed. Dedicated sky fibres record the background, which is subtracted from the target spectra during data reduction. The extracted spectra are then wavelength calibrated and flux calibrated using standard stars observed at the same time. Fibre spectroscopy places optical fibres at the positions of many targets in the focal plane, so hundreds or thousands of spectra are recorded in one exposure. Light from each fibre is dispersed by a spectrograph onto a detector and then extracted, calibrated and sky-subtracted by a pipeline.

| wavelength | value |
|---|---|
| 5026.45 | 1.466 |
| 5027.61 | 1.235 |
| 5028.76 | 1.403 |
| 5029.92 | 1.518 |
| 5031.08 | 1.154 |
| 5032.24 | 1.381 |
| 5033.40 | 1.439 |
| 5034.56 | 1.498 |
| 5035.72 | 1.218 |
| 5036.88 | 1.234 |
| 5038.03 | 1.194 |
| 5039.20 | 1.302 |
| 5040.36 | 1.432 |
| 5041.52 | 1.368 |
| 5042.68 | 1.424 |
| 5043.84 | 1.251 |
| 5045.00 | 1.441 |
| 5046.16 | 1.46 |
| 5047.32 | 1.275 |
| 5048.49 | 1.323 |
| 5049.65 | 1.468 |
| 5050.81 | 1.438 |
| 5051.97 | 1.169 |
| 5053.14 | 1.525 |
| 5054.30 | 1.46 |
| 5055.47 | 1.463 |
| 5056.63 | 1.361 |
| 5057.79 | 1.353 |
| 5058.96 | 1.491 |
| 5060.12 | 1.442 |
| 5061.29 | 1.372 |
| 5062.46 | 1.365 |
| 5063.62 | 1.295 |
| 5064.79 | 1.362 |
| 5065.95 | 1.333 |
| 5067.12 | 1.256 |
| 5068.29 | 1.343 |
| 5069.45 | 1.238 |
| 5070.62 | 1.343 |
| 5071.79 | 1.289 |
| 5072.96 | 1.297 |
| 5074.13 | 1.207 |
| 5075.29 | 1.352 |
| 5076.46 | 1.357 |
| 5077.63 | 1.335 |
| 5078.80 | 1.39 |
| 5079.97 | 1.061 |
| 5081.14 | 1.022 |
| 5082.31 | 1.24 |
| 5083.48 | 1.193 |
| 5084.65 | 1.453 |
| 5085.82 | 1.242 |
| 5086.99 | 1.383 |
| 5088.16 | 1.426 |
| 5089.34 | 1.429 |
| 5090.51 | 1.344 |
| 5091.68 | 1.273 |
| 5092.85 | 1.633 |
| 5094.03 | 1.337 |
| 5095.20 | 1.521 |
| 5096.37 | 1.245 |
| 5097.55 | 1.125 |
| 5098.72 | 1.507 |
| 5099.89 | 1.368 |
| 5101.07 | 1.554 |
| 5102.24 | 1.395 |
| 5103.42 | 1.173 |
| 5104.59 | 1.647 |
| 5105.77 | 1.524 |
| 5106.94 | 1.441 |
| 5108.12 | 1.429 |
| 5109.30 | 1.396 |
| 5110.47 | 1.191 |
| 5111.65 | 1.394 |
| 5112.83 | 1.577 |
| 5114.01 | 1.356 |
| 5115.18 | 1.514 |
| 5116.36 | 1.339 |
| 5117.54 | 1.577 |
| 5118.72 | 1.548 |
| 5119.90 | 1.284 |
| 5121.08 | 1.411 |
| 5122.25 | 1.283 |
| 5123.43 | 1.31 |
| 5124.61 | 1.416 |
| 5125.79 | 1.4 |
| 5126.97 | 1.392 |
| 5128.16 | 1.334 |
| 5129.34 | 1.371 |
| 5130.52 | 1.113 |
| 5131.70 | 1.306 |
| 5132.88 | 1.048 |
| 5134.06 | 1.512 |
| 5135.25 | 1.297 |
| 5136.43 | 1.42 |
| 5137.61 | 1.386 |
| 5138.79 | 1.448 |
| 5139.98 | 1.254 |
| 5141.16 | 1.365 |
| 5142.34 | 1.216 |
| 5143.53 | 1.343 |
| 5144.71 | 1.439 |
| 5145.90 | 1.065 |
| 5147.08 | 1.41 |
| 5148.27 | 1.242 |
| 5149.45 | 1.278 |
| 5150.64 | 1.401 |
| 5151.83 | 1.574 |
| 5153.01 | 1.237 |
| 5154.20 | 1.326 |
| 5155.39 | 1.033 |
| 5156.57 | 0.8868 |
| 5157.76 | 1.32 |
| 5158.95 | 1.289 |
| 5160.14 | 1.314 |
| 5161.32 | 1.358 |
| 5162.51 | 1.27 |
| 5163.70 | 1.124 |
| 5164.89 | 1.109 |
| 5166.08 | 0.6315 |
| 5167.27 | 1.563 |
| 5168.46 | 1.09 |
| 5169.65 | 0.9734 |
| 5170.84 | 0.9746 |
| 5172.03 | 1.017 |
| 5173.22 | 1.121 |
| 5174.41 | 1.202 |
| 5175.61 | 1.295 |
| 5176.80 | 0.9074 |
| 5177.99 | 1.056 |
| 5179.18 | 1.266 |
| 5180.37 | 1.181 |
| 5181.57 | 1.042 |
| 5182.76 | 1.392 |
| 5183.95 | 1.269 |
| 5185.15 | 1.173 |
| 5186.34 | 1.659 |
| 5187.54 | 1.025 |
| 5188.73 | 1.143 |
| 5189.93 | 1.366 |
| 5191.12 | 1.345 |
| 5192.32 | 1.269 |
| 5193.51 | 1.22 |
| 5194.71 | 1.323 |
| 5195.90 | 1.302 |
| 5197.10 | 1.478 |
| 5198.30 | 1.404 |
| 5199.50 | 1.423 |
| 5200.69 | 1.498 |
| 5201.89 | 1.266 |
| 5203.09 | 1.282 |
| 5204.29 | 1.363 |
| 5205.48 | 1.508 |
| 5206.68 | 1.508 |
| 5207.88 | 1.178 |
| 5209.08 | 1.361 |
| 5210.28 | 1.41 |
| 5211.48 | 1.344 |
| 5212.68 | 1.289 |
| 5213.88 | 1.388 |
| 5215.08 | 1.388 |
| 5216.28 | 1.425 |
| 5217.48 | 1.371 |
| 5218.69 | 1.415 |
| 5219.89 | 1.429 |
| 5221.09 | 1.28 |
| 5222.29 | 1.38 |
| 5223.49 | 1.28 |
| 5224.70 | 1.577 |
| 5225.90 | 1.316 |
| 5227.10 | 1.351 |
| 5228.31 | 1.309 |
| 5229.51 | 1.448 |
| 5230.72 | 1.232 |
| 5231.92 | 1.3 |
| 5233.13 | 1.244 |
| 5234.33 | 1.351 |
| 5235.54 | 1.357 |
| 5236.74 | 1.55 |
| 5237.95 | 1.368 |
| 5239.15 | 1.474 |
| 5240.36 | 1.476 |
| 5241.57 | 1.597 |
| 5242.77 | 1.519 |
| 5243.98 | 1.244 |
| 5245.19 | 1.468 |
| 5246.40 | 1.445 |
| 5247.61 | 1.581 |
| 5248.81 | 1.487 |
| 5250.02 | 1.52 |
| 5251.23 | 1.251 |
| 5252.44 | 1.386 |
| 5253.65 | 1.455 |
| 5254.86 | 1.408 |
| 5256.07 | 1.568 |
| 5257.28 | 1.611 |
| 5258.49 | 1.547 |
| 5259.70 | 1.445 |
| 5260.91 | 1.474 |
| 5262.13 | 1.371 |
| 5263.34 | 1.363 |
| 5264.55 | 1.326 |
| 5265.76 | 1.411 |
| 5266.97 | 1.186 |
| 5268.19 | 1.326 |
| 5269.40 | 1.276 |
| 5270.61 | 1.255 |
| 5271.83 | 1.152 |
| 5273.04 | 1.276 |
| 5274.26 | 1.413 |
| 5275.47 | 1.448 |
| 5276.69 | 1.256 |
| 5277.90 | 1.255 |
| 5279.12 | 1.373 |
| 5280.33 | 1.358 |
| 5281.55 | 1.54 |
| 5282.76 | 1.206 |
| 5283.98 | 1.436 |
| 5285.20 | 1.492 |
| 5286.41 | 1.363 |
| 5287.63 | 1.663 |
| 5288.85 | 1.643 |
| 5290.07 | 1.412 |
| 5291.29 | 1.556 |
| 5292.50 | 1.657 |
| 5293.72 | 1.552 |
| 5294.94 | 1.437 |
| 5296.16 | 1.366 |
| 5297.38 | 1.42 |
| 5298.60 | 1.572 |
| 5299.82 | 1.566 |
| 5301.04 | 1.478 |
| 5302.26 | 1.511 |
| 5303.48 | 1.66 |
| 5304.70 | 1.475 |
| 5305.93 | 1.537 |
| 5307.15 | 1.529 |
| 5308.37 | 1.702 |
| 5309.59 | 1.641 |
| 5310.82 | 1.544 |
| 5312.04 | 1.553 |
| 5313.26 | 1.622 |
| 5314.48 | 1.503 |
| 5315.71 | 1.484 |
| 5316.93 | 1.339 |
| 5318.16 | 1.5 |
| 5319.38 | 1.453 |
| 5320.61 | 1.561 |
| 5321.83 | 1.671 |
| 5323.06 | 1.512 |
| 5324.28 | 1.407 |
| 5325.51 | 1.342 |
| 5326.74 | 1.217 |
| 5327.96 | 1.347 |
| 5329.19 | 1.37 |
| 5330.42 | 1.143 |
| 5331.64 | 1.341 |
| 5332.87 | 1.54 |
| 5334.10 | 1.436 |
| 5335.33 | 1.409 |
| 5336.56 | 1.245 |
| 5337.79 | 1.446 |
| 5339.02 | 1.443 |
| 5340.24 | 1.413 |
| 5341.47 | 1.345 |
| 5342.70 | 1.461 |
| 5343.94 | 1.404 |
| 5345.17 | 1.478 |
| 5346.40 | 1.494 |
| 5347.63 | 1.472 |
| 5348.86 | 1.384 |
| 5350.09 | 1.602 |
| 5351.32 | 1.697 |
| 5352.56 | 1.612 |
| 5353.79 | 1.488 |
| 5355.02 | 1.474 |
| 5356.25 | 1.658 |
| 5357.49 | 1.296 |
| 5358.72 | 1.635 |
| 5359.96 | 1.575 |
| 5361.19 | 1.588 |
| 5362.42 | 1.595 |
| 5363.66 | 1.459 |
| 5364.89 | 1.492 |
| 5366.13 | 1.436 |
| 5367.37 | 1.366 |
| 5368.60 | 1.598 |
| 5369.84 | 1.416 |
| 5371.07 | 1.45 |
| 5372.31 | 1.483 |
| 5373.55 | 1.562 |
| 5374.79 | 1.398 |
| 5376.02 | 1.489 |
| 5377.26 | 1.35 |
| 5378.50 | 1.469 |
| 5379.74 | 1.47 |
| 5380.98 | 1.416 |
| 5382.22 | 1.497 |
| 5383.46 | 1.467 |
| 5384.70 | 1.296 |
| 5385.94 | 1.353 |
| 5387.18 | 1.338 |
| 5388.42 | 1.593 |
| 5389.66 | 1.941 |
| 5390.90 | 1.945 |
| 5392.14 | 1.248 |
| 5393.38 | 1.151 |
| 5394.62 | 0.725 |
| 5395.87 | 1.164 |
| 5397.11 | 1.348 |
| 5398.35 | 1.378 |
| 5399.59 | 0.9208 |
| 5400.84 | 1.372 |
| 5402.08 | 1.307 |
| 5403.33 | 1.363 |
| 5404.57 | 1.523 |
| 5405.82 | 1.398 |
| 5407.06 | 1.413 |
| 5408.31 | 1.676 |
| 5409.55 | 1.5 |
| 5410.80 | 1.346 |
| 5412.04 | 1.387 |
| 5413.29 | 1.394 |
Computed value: 1.32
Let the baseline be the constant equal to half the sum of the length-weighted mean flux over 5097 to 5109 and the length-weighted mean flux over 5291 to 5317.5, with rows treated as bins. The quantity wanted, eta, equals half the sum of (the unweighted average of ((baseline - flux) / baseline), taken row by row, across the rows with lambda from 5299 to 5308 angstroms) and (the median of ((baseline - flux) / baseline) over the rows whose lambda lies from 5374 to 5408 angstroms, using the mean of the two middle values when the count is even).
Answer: 0.012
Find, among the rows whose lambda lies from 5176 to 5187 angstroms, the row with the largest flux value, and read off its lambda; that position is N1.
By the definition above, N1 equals 5186.34 angstroms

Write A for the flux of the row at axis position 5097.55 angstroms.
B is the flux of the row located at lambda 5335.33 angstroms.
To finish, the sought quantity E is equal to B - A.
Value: 0.28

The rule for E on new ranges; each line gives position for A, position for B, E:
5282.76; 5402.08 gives 0.10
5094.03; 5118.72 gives 0.21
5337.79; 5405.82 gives -0.05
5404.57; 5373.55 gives 0.04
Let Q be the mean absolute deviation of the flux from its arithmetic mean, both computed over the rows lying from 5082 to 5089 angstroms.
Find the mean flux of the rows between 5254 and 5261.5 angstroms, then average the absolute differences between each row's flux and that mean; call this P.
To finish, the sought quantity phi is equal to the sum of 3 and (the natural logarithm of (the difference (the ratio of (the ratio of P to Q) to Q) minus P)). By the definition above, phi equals 4.9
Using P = 0.07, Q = 0.098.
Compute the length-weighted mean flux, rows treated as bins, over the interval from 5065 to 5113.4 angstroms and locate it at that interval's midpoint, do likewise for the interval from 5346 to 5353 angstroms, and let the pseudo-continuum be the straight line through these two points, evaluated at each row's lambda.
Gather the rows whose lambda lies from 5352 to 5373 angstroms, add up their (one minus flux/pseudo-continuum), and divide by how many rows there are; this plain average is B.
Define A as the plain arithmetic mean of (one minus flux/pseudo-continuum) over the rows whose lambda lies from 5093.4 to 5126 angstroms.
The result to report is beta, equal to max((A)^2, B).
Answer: 0.029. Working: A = -0.028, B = 0.029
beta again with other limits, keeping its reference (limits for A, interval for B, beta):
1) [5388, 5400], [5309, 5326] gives 0.022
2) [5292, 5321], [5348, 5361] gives 0.003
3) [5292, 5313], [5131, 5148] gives 0.046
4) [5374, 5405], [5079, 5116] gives 0.015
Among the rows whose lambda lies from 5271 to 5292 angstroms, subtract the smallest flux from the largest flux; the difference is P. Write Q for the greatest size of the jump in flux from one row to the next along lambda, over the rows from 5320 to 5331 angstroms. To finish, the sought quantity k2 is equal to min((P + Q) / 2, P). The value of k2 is 0.37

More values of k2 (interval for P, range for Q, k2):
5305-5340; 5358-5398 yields 0.56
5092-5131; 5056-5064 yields 0.34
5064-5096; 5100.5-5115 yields 0.54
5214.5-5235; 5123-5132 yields 0.30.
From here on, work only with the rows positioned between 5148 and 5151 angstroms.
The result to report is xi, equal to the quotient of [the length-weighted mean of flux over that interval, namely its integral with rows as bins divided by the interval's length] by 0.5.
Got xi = 2.6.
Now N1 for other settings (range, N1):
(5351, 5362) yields 5351.32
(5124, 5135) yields 5134.06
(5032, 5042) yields 5034.56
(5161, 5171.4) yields 5167.27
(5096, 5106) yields 5104.59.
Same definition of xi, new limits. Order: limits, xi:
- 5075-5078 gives 2.7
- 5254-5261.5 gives 3.0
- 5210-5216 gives 2.7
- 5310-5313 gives 3.1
